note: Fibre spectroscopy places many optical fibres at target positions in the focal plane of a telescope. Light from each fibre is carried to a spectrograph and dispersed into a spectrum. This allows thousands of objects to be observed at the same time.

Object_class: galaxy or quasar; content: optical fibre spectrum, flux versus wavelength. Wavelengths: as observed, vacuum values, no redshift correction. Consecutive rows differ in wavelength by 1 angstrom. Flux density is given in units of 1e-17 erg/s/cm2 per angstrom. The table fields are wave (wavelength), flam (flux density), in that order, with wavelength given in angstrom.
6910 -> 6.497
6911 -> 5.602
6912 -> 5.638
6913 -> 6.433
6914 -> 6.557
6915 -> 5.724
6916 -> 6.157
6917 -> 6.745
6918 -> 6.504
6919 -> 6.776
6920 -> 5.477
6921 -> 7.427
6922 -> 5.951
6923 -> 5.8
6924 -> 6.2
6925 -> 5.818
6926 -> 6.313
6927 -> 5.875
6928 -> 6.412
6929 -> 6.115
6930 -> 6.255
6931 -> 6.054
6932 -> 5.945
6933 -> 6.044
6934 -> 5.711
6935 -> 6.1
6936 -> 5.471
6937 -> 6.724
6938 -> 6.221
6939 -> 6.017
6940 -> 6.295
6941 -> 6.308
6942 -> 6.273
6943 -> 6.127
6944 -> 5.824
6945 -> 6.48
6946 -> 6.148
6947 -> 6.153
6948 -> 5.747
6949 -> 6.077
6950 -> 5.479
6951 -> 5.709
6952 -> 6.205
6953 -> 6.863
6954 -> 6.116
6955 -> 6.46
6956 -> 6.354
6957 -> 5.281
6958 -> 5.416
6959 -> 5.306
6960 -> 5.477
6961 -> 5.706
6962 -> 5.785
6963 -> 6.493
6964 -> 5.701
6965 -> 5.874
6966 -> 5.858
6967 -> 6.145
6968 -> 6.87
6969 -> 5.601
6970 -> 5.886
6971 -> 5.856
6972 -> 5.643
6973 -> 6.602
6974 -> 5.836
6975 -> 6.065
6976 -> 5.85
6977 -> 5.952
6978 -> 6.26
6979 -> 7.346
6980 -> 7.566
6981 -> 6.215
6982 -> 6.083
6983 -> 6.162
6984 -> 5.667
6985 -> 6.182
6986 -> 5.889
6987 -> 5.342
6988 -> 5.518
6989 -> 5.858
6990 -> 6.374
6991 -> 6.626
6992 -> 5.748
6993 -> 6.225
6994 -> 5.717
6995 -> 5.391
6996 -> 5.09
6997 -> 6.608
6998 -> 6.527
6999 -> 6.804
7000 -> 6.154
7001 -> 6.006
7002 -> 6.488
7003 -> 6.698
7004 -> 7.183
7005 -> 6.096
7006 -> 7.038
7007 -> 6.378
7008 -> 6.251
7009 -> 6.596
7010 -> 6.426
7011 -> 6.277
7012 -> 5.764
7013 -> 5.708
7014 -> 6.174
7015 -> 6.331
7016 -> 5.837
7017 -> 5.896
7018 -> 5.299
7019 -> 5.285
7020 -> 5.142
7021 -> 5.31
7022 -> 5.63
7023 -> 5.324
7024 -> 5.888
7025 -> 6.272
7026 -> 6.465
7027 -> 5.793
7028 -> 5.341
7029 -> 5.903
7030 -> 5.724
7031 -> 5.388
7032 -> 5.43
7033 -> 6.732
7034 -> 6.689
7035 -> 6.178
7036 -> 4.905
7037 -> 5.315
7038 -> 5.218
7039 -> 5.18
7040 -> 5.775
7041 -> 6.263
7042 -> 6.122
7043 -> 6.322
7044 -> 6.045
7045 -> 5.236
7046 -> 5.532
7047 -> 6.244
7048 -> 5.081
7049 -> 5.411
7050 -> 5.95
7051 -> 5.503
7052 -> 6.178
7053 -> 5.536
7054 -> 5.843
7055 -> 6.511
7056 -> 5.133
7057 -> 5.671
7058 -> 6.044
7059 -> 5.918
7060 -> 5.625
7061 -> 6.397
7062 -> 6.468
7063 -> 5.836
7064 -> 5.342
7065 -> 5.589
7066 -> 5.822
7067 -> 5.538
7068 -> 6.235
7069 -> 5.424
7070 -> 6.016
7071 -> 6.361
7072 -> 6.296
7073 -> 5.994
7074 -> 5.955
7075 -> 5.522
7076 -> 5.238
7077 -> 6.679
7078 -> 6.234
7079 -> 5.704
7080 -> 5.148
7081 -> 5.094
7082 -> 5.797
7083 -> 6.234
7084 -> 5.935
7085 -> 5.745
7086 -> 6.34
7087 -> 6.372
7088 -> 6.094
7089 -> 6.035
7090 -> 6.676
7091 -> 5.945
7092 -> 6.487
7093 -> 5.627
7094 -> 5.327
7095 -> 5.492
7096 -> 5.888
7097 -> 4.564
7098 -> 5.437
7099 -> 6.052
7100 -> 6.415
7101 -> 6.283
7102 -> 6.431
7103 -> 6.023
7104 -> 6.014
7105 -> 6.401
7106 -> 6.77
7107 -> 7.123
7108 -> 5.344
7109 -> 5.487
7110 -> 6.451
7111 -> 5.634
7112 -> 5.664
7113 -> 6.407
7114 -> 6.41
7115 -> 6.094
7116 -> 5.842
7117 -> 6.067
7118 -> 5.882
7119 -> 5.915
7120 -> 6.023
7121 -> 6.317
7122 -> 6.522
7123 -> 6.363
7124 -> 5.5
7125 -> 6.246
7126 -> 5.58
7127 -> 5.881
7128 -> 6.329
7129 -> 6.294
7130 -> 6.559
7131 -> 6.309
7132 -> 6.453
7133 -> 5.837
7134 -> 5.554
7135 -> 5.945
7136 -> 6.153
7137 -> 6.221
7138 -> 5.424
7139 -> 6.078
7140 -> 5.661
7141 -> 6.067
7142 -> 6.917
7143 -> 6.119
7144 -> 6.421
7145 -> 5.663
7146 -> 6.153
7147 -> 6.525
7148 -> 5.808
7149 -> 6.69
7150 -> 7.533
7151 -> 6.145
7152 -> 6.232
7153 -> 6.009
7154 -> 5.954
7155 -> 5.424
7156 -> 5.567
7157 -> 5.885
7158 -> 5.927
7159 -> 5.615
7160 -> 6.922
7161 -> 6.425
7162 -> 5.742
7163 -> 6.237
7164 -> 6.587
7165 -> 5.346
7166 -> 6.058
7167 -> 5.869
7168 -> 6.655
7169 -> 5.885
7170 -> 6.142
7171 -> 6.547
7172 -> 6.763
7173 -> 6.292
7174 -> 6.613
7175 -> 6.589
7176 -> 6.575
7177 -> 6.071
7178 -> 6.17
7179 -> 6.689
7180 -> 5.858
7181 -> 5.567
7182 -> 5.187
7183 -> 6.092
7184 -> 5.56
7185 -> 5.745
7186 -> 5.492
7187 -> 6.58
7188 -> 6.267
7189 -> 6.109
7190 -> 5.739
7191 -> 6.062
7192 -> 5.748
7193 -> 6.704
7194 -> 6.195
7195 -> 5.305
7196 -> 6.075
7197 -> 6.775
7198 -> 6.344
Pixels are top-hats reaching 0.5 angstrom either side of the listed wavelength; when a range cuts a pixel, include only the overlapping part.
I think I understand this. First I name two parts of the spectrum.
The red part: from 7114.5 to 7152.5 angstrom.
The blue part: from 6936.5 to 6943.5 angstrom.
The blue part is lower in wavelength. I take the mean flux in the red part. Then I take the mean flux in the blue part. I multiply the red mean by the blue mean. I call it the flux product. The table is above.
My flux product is 39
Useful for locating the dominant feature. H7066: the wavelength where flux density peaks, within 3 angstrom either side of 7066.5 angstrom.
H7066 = 7068 angstrom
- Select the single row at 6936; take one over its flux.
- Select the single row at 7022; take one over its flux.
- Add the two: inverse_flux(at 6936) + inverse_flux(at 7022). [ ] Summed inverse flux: 0.360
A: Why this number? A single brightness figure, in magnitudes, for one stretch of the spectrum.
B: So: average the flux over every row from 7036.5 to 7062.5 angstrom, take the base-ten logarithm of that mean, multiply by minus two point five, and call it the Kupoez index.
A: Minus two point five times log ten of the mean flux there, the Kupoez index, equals -1.91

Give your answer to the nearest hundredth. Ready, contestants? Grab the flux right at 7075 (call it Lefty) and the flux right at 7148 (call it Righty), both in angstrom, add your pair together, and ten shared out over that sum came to 0.88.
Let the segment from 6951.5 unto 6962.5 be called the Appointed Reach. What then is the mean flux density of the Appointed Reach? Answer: 5.91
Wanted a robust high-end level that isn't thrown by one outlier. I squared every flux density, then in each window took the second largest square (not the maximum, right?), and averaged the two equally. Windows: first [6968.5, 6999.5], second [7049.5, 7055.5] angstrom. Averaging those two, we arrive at 46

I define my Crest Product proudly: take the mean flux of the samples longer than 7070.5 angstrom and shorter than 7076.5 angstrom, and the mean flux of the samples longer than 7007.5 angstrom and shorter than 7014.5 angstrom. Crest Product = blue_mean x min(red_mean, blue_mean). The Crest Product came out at 36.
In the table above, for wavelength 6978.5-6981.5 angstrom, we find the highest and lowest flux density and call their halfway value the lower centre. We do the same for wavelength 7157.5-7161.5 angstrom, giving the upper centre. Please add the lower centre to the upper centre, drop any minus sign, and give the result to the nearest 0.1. 13.2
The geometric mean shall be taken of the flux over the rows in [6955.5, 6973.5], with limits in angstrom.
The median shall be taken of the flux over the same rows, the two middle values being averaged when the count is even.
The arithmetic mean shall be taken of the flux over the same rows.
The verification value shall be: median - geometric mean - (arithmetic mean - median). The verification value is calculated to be -0.10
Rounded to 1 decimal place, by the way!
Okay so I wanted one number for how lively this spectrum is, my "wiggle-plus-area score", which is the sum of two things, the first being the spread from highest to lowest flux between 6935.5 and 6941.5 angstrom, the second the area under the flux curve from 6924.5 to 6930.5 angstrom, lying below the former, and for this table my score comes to 38.0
